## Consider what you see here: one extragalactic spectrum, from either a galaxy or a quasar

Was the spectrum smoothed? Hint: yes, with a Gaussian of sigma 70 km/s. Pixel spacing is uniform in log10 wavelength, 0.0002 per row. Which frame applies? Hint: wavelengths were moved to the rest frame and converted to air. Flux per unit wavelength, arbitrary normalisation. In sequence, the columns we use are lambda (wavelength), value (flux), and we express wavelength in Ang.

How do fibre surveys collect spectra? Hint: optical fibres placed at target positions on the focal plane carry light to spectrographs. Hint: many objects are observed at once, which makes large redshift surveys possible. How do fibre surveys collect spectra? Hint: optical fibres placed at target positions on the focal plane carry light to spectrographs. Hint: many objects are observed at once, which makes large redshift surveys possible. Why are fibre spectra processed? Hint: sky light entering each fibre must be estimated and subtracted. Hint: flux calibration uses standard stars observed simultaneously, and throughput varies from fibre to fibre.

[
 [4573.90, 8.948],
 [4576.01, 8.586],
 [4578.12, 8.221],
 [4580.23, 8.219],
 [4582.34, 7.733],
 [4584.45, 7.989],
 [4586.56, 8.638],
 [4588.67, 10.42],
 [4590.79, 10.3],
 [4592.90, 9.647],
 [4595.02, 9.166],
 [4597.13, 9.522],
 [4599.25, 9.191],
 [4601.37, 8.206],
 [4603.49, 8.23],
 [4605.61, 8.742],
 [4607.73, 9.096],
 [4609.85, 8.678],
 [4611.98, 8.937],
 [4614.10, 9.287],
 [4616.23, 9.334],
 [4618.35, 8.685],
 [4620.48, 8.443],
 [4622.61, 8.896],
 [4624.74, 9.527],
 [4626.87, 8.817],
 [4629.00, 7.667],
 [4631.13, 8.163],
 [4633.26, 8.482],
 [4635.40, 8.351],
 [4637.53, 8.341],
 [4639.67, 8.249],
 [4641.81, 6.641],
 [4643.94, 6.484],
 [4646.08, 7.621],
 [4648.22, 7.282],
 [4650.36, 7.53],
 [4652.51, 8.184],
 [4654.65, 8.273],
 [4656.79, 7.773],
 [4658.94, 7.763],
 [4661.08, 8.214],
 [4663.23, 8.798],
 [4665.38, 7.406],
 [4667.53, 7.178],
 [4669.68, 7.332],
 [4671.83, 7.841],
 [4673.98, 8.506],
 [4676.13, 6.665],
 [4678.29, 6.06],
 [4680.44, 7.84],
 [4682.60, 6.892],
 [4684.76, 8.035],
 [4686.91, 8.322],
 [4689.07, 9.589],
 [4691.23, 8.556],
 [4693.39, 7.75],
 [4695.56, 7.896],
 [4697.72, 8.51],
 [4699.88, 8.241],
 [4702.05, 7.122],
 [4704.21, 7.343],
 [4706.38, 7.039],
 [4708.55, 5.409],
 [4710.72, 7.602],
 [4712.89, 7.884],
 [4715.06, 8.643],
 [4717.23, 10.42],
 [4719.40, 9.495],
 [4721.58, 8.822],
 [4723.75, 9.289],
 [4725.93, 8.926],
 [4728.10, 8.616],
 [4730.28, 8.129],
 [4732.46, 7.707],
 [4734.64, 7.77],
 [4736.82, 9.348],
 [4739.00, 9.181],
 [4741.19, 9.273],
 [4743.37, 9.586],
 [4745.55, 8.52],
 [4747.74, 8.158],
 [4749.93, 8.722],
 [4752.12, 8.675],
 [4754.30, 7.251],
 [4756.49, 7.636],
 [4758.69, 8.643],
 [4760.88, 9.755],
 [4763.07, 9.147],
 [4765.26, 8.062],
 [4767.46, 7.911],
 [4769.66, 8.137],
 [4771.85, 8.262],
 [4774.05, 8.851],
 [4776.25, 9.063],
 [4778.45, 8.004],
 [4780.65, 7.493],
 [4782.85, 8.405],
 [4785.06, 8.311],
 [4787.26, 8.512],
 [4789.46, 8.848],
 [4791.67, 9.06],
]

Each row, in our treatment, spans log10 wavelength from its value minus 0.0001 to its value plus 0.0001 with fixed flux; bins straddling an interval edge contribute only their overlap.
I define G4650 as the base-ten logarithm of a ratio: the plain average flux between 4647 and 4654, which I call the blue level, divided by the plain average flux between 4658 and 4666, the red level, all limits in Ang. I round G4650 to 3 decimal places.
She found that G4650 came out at -0.021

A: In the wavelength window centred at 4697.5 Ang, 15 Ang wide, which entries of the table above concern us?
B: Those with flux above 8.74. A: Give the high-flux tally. 0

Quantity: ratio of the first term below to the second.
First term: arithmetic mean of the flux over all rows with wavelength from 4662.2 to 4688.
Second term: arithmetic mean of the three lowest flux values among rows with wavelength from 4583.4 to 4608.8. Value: 0.93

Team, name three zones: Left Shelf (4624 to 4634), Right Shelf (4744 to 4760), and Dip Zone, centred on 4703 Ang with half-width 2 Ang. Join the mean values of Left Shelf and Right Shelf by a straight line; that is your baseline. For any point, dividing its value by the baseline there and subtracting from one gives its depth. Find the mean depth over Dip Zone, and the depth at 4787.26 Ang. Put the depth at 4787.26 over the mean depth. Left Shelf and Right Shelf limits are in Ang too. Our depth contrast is -0.3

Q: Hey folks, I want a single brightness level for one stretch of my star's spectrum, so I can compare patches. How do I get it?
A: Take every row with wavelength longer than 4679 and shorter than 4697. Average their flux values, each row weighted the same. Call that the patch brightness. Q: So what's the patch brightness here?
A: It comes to 8.1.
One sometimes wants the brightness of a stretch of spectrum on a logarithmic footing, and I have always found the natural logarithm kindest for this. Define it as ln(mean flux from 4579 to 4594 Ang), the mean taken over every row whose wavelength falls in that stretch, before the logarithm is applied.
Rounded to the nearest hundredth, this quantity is 2.20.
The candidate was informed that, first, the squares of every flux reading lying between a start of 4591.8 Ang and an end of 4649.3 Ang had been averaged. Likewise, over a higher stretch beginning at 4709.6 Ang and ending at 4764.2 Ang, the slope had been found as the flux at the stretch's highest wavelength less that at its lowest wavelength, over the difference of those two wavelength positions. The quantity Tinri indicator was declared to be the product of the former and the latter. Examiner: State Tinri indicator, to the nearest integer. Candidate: 2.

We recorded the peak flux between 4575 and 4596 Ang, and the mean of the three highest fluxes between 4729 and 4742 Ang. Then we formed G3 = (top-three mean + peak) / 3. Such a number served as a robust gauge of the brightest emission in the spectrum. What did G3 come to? 6.56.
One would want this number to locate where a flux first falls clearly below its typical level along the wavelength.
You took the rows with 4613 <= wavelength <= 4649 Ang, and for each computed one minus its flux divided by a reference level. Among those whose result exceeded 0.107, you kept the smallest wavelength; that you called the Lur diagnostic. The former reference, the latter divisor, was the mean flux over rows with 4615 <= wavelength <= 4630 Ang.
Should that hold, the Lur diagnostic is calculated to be 4629.00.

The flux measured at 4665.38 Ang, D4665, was 7.406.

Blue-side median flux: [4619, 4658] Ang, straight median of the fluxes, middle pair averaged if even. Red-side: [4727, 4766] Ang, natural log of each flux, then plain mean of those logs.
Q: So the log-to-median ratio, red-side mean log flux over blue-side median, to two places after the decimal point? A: 0.26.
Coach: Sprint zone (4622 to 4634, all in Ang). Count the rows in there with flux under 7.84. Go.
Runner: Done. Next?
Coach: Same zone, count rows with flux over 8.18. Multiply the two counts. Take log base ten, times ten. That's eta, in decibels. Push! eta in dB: 6.0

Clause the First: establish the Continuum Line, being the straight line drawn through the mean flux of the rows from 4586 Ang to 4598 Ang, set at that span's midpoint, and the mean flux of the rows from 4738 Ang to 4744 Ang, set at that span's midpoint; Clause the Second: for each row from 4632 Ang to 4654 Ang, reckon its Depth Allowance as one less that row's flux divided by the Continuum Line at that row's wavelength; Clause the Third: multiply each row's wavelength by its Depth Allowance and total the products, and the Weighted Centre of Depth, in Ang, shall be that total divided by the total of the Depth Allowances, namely 4643.8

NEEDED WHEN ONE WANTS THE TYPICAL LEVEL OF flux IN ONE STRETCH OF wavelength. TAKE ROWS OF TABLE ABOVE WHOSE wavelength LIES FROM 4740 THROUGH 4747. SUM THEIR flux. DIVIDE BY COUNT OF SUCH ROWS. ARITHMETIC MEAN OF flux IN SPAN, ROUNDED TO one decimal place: 9.1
